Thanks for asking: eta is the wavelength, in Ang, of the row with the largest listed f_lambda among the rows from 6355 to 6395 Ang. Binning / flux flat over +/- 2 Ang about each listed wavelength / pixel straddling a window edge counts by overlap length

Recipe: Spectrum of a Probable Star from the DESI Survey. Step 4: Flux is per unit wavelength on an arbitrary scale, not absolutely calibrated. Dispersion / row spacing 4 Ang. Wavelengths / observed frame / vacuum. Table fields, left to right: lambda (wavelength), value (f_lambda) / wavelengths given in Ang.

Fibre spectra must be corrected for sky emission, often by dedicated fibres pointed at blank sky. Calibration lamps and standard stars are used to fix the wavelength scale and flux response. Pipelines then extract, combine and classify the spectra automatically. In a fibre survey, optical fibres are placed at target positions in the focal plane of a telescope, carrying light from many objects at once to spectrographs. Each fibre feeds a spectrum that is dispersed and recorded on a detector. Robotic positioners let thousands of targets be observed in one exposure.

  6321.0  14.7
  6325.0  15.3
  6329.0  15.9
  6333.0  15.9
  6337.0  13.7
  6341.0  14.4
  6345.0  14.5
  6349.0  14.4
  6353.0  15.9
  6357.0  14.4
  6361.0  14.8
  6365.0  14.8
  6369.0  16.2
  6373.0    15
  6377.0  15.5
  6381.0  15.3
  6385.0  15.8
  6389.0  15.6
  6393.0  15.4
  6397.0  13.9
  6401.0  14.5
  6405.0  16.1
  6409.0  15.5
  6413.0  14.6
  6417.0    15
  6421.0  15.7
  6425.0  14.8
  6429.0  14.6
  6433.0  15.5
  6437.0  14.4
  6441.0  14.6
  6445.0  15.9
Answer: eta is 6369.0 Ang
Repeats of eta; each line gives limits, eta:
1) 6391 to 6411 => 6405.0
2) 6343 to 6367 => 6353.0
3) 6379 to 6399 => 6385.0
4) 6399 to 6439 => 6405.0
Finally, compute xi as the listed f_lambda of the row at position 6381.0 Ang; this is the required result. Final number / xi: 15.3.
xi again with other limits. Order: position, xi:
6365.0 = 14.8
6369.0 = 16.2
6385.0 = 15.8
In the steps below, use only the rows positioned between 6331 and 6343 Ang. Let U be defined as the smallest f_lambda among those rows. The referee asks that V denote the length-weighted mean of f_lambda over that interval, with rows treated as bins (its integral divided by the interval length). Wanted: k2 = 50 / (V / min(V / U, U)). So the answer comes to 3.65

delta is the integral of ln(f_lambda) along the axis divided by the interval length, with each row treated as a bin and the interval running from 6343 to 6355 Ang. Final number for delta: 2.703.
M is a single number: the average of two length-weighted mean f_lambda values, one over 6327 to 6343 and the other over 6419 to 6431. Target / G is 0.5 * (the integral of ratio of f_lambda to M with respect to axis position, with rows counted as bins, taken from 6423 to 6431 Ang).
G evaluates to 3.92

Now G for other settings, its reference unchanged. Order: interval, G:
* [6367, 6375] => 4.16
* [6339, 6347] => 3.85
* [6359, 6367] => 3.95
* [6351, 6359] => 4.04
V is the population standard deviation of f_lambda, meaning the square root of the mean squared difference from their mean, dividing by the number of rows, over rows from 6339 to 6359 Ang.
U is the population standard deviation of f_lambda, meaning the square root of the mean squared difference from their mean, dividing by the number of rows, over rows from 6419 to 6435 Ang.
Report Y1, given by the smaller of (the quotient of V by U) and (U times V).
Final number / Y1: 0.27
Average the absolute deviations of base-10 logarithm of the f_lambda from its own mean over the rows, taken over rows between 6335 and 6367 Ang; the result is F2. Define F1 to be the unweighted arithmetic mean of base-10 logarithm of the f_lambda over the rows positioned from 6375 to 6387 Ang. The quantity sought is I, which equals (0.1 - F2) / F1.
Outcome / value 0.0737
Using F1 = 1.191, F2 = 0.012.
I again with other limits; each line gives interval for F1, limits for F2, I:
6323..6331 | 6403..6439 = 0.0717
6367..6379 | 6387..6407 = 0.0663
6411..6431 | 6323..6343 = 0.0654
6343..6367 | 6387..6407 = 0.0676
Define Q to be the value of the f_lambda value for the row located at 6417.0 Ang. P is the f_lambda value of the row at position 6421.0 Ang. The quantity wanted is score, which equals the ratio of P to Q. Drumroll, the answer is 1.05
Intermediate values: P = 15.7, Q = 15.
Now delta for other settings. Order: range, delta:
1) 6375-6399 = 2.724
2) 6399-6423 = 2.723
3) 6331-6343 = 2.684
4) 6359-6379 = 2.725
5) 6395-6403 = 2.653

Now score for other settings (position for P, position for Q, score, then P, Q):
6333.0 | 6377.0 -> 1.03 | 15.9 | 15.5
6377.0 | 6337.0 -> 1.13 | 15.5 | 13.7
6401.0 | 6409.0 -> 0.94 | 14.5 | 15.5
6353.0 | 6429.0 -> 1.09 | 15.9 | 14.6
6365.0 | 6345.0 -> 1.02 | 14.8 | 14.5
